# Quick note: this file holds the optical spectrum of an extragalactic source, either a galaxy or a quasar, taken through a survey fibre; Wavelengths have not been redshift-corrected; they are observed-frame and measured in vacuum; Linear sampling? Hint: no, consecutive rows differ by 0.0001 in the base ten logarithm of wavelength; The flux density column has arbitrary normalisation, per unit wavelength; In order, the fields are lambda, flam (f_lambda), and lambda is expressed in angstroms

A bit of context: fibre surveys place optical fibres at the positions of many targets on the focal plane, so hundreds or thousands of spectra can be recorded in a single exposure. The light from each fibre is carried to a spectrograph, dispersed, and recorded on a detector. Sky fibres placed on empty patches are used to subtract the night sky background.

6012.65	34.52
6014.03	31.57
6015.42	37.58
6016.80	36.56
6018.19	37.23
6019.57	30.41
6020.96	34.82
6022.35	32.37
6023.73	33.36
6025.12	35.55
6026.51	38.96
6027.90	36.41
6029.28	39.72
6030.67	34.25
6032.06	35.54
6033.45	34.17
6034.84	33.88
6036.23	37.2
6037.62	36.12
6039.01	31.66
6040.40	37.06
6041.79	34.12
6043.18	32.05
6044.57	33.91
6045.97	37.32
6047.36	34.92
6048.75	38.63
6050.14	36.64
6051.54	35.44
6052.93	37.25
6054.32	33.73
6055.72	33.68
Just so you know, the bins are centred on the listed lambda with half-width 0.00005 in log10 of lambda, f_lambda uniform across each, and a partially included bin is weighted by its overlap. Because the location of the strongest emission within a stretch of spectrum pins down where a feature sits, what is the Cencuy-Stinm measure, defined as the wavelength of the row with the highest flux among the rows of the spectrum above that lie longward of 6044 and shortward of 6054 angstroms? 6048.75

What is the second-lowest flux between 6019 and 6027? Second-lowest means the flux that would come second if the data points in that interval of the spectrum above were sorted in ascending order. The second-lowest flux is 32.37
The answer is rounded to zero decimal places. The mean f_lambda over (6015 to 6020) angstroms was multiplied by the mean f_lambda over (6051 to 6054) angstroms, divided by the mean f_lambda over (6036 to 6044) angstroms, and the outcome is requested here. 37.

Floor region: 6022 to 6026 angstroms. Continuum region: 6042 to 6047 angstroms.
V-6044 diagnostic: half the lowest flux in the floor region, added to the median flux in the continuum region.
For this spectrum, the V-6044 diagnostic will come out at 50.1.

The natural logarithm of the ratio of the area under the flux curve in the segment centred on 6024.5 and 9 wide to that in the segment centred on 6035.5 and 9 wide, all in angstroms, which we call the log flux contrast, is 0.01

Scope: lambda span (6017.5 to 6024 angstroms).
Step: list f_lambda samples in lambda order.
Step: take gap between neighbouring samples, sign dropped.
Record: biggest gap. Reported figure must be 6.8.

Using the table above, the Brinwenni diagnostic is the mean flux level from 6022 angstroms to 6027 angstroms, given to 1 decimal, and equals 35.1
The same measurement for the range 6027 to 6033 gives 36.5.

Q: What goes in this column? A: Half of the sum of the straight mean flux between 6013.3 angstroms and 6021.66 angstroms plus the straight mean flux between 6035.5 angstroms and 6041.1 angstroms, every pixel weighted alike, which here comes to 35.1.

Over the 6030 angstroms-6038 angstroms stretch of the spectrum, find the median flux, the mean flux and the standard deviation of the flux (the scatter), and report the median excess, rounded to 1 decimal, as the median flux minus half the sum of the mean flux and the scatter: 16.7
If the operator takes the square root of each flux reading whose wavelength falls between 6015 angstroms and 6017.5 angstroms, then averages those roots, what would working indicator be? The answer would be 6.09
